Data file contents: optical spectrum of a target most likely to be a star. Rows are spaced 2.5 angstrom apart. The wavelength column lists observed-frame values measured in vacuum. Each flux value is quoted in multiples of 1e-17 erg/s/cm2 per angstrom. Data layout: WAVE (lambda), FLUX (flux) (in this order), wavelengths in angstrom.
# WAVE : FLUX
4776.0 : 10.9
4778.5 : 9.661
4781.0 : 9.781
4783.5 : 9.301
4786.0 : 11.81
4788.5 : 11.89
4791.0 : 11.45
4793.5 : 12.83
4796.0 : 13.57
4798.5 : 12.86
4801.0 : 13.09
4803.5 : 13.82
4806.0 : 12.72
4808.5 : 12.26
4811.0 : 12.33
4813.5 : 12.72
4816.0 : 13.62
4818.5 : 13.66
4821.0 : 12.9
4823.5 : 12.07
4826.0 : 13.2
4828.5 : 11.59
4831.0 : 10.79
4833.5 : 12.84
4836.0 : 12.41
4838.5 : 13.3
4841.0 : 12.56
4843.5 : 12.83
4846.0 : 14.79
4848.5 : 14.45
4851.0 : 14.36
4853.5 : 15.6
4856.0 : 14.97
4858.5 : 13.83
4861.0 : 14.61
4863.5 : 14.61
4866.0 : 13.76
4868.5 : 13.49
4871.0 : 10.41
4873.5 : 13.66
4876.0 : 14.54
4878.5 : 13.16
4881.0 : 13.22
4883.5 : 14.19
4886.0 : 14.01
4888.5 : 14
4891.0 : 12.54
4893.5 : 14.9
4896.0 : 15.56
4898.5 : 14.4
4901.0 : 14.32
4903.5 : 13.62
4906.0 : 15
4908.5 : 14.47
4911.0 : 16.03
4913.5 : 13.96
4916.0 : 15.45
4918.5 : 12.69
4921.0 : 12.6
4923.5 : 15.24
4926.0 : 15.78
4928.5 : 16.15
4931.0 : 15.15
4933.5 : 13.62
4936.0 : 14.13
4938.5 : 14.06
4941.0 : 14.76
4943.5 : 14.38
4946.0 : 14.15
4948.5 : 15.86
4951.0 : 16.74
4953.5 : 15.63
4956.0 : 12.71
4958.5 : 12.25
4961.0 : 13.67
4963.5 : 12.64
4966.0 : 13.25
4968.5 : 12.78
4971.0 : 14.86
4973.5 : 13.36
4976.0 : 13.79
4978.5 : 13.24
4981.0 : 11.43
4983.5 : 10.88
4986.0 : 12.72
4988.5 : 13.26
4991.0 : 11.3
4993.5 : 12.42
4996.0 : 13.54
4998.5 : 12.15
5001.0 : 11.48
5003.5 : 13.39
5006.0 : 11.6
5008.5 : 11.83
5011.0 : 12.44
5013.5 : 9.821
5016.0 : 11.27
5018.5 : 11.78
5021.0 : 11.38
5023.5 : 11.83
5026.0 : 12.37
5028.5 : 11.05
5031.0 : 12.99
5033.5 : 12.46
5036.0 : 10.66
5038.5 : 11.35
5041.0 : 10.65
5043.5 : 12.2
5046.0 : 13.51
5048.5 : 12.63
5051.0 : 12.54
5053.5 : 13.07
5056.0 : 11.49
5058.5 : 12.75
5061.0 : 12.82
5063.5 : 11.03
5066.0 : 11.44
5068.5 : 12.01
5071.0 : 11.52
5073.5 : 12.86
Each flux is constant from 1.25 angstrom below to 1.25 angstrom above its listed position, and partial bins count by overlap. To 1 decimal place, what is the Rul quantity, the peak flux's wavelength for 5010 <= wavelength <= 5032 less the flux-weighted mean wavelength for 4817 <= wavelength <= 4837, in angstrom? 203.9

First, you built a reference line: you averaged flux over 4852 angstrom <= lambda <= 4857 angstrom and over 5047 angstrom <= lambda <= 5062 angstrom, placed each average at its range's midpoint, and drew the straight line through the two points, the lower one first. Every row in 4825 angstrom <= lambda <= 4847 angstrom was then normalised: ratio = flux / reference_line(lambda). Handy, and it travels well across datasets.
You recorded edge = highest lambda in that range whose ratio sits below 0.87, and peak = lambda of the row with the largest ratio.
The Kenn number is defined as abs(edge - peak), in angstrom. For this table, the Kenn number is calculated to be 2.5 angstrom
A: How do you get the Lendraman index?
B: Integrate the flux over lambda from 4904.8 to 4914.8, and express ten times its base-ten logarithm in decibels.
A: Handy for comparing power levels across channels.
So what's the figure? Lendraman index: 22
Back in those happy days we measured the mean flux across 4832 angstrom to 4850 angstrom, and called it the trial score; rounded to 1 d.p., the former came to 13.3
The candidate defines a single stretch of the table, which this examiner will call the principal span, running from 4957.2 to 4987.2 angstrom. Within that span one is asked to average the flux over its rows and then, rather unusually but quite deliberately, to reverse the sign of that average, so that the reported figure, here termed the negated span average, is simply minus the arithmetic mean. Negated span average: -12.9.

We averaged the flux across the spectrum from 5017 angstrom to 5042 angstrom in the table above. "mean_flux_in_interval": 11.7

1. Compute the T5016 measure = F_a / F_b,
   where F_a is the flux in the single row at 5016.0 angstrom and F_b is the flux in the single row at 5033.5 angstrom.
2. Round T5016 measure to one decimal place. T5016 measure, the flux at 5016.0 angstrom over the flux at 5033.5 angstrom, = 0.9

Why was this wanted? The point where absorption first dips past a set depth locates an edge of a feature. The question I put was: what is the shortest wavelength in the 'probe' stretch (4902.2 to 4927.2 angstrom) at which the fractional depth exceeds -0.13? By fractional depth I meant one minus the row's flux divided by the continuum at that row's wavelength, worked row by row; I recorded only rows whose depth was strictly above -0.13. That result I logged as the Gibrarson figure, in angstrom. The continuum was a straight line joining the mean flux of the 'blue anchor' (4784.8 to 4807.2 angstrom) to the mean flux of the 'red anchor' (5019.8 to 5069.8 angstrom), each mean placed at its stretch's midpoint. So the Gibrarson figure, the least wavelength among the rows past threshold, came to 4903.5 angstrom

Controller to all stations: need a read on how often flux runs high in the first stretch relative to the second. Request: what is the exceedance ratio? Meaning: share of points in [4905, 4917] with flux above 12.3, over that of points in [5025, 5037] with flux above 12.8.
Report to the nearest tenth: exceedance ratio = 5.0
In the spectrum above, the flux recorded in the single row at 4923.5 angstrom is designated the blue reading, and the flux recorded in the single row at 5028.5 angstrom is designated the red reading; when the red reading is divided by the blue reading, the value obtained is 0.73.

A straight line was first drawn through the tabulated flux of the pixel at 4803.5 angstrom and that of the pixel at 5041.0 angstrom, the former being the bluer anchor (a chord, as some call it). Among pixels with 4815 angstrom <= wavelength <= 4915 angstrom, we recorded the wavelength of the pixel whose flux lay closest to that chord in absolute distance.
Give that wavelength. 4816.0 angstrom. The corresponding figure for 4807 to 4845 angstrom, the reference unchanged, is 4816.0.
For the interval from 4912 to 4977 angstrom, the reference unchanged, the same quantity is 4921.0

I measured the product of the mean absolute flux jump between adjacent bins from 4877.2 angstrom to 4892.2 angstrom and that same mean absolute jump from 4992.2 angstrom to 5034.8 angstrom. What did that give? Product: 0.59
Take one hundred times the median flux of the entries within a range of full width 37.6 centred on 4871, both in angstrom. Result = 1400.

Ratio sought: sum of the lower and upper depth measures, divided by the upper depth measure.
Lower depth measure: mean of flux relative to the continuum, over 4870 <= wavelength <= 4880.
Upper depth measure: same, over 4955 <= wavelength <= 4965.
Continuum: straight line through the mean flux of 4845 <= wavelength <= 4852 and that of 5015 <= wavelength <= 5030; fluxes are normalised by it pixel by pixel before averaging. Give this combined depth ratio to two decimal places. 1.91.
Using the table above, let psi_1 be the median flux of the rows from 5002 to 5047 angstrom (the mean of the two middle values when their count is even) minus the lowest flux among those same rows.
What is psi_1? 1.98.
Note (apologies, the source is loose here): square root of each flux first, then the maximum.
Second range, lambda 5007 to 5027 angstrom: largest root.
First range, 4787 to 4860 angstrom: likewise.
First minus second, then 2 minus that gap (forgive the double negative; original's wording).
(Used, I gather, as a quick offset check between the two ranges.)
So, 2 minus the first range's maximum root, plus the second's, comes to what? 1.58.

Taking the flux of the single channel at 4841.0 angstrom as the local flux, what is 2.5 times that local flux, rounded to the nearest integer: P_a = 31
